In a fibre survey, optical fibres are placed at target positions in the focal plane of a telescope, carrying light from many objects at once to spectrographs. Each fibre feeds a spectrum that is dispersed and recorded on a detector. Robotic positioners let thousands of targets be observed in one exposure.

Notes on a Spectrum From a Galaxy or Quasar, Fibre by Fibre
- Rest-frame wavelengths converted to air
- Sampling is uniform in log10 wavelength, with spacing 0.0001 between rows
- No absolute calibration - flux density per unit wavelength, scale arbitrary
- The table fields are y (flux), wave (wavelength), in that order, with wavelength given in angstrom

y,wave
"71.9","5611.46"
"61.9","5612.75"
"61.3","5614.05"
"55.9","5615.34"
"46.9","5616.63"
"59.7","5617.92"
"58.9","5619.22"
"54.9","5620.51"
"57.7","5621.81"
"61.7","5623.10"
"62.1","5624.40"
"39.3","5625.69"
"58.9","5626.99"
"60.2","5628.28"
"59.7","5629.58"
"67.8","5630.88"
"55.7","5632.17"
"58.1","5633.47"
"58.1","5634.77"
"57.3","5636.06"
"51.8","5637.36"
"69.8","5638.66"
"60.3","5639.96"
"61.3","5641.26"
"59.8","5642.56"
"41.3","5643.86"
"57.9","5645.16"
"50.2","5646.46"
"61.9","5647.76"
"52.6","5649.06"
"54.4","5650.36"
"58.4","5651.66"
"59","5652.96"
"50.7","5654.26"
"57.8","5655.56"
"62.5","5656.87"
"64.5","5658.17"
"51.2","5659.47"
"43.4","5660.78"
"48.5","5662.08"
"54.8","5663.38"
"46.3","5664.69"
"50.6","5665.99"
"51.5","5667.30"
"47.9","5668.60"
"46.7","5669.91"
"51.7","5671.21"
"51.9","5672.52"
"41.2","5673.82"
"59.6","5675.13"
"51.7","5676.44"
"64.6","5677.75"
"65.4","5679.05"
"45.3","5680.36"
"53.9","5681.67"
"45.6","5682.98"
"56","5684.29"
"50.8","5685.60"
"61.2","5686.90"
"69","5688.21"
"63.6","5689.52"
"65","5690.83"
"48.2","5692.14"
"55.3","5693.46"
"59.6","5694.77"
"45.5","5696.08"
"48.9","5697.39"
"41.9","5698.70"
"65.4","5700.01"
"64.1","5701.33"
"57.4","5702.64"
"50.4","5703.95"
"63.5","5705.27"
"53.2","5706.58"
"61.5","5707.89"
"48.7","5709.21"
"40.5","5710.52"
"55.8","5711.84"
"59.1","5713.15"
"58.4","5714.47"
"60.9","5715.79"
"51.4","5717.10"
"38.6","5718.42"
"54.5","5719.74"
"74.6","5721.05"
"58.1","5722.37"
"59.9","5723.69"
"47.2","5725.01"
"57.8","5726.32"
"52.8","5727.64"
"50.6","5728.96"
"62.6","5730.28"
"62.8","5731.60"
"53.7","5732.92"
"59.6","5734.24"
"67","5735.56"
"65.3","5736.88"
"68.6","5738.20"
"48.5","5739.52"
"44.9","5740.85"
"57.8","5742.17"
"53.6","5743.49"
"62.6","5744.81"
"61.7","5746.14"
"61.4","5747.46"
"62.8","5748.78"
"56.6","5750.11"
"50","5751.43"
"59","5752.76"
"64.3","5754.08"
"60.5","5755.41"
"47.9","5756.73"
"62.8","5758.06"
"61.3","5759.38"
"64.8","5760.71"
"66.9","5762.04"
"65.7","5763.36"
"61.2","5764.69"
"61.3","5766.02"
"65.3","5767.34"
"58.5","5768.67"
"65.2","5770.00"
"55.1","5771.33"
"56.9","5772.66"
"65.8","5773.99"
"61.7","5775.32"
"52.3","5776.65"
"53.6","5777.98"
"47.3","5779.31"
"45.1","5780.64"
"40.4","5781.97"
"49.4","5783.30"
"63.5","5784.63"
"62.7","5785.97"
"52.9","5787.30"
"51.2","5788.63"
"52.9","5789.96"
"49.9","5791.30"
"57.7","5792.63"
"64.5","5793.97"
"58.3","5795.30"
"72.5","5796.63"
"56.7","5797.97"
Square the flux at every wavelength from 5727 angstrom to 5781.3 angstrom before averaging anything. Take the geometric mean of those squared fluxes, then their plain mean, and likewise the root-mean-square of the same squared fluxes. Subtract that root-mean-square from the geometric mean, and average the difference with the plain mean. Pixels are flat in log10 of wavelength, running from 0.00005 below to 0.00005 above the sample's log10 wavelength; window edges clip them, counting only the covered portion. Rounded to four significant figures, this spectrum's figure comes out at 1661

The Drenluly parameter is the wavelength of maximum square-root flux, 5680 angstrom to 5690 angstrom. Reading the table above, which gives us 5688.21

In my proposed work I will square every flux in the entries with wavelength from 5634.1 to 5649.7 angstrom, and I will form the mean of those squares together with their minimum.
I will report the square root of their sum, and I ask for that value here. 70.6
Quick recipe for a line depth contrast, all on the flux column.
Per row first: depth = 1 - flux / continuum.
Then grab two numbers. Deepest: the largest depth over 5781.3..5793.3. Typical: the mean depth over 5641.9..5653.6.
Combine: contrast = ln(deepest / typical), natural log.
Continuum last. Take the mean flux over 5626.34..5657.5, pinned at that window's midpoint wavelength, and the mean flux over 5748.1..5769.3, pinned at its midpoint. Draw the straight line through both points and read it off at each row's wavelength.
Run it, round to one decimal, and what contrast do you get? 1.9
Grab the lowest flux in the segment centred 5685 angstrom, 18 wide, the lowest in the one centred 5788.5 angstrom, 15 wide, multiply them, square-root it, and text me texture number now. 42.8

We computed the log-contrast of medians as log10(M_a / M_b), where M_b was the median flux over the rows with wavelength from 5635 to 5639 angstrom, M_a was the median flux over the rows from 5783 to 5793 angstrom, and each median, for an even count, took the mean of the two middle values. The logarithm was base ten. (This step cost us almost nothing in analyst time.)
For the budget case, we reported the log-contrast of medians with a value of -0.035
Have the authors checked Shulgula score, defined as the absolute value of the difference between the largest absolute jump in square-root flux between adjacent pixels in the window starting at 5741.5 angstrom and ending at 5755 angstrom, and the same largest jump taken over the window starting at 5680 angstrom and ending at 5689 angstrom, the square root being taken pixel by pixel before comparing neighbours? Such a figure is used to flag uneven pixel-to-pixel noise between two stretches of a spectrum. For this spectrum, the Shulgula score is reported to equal 0.12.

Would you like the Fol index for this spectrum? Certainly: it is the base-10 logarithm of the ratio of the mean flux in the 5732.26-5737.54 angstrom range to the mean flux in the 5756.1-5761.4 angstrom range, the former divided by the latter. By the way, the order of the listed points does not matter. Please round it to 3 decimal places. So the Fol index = 0.016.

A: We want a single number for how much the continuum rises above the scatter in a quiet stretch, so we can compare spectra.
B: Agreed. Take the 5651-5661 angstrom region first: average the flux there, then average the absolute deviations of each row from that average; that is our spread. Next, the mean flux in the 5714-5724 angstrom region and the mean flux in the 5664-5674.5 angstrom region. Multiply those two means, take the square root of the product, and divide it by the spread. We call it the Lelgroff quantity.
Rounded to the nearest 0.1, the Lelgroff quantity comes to 9.3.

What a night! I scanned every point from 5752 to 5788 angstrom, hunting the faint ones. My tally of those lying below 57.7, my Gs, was 10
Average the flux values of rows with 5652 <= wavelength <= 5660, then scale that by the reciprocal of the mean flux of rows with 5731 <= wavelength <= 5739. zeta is 0.92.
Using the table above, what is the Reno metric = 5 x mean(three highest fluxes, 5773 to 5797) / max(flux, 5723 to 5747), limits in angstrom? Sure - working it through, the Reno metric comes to 4.93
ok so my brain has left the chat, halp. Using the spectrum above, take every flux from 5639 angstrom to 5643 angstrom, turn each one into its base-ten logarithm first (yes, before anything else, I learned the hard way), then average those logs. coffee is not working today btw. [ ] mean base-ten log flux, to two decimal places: 1.78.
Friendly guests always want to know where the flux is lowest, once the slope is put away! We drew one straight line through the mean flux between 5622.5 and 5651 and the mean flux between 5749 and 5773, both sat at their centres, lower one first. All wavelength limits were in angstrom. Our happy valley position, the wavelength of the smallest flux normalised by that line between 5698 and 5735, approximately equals 5718.42 angstrom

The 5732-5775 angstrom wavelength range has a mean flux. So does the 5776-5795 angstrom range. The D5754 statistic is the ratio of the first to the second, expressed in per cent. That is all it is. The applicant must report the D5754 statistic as 113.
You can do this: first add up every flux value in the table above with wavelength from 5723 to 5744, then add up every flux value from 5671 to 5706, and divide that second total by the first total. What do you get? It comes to 1.6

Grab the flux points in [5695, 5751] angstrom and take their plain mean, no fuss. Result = 56.4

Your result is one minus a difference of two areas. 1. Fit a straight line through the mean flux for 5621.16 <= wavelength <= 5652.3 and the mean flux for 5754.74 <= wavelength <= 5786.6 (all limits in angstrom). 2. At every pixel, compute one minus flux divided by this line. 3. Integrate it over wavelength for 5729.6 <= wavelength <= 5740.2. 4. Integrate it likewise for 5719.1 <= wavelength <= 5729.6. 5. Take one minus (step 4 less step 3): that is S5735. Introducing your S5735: 0.3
